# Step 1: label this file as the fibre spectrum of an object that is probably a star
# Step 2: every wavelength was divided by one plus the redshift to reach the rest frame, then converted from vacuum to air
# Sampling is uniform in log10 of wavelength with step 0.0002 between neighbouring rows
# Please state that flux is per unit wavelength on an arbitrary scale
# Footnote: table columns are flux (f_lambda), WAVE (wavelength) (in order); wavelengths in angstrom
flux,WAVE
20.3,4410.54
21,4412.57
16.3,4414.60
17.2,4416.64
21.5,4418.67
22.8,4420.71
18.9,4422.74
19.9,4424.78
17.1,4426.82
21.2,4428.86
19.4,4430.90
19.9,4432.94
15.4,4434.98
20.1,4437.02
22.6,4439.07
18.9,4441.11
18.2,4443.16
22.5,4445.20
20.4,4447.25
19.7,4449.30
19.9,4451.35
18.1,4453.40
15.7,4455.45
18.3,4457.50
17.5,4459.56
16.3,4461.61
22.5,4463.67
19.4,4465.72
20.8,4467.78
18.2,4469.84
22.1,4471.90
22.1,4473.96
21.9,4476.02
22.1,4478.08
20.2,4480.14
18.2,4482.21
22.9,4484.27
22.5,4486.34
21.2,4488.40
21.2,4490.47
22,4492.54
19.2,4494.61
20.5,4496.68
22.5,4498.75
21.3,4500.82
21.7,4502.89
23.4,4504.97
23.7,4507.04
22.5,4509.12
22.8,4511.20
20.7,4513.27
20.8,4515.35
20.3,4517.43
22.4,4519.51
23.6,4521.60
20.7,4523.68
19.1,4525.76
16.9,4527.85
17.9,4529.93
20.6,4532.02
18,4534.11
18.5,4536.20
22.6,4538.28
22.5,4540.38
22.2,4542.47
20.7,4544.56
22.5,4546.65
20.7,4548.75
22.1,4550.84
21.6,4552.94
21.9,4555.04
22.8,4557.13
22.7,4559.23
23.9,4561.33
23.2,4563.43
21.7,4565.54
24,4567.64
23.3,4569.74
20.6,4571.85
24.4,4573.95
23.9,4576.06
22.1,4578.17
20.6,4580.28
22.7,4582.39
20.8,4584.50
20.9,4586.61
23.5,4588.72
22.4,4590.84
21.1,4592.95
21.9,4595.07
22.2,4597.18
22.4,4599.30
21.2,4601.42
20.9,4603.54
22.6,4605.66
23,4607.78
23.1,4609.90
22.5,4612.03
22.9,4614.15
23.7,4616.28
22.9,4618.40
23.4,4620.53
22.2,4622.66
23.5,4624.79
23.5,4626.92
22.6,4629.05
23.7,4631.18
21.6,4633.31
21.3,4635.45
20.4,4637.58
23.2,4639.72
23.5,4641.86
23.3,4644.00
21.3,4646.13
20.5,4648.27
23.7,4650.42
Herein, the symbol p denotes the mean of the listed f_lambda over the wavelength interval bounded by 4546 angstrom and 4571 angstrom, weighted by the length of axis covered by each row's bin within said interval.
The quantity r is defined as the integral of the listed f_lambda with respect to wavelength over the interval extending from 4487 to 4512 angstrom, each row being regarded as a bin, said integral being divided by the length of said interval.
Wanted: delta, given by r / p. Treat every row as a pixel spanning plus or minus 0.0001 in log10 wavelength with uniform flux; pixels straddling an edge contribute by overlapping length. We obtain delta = 0.97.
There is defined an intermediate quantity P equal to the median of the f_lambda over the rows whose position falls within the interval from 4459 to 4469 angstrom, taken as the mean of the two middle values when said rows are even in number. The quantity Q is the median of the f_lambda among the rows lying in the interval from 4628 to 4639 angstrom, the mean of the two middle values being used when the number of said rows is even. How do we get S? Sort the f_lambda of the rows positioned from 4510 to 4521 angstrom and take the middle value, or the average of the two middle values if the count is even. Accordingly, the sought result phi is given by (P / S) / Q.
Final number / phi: 0.043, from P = 19.4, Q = 21.6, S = 20.8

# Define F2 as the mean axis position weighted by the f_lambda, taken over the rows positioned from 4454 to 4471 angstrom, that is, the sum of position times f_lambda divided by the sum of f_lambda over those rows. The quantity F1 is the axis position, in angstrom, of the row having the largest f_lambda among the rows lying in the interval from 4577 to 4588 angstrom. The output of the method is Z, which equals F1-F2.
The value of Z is 119.5 angstrom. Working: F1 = 4582.39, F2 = 4462.9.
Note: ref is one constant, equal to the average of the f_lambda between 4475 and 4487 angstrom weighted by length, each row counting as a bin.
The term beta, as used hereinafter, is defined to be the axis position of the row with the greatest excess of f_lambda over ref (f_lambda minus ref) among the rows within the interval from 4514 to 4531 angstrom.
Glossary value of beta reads 4521.60 angstrom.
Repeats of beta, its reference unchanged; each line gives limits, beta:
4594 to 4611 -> 4609.90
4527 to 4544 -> 4538.28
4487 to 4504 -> 4498.75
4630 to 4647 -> 4631.18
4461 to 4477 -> 4463.67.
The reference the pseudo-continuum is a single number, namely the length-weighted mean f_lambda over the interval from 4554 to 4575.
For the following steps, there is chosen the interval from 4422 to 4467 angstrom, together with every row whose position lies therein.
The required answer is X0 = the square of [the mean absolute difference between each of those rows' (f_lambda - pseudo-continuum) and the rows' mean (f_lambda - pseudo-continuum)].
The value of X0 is 2.5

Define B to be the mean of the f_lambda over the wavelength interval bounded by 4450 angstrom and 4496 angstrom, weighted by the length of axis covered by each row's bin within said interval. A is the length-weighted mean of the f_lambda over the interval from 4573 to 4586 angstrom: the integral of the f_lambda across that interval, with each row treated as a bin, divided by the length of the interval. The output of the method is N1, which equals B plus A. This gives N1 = 42.4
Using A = 22.3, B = 20.1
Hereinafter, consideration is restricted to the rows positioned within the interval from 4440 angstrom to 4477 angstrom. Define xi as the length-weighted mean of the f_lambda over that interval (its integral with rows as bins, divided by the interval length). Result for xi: 19.6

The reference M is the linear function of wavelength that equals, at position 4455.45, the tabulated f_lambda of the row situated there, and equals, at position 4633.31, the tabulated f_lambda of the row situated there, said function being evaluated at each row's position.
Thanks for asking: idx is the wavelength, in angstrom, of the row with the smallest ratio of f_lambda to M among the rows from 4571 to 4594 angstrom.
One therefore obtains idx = 4580.28 angstrom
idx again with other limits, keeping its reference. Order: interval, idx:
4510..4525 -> 4517.43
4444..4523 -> 4455.45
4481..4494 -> 4482.21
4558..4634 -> 4633.31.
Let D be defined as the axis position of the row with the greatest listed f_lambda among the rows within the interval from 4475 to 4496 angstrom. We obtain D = 4484.27 angstrom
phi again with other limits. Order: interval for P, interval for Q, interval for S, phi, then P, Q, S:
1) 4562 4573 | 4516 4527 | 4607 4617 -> 0.049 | 23.2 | 20.7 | 23.0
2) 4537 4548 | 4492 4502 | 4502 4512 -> 0.046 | 22.5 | 21.3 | 22.8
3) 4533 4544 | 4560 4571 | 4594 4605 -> 0.044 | 22.2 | 23.3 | 21.9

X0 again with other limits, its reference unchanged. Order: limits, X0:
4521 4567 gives 2.6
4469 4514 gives 1.3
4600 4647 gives 0.7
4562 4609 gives 0.9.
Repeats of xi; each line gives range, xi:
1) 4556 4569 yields 23.1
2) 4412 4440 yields 19.5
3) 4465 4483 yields 20.6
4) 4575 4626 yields 22.4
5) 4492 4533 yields 21.1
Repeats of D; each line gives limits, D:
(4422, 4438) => 4428.86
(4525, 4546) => 4538.28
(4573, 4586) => 4573.95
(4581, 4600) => 4588.72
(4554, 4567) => 4561.33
